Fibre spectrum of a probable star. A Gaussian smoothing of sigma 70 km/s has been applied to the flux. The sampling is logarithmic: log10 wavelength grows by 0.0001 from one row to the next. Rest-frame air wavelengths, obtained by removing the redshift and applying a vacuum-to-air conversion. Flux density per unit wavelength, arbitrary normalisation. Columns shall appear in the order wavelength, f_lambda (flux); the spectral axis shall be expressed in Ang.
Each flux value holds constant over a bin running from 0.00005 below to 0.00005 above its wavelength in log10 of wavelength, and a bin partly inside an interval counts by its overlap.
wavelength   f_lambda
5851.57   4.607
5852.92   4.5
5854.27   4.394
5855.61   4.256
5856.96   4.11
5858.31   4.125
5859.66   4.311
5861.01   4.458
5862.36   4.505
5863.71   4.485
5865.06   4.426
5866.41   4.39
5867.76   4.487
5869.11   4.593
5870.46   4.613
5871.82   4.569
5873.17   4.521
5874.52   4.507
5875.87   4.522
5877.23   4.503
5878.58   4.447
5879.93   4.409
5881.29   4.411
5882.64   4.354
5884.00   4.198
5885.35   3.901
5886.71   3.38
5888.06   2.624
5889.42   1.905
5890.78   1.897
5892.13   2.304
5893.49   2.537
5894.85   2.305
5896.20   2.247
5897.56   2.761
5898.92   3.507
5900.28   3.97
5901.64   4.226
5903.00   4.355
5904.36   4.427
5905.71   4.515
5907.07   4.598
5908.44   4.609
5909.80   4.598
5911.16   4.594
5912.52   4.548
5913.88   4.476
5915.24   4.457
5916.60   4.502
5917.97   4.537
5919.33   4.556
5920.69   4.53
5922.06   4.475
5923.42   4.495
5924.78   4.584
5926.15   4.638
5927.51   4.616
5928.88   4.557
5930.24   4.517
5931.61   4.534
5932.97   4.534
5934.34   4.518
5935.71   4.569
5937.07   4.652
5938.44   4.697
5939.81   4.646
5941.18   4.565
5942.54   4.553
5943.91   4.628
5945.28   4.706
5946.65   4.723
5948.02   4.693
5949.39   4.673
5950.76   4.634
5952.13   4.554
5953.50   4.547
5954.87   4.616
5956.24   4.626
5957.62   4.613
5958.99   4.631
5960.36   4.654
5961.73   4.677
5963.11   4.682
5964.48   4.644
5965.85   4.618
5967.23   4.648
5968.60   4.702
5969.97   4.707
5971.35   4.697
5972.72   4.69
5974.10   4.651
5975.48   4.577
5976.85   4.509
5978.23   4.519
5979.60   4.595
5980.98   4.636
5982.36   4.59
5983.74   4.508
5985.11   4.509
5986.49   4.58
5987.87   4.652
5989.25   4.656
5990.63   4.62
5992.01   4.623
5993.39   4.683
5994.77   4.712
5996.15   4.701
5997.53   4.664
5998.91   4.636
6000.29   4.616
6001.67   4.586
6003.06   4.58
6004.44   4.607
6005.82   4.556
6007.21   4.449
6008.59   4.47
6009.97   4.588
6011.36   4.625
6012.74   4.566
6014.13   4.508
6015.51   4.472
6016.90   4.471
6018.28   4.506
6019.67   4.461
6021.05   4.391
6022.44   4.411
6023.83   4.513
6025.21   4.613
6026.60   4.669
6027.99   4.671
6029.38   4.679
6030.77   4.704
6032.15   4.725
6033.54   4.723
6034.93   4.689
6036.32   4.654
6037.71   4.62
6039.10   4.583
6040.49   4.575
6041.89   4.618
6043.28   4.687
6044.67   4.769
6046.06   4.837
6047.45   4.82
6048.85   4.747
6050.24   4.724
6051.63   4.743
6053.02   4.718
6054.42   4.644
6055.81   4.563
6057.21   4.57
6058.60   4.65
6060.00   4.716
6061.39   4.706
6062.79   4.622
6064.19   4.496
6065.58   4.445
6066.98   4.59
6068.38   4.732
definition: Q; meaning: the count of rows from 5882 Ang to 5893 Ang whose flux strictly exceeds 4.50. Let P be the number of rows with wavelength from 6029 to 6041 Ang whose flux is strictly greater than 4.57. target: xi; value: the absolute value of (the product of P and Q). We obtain 0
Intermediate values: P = 9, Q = 0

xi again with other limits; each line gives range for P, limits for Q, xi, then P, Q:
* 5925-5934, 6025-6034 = 14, 2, 7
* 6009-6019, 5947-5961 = 20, 2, 10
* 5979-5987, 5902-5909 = 12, 4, 3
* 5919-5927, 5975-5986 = 16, 2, 8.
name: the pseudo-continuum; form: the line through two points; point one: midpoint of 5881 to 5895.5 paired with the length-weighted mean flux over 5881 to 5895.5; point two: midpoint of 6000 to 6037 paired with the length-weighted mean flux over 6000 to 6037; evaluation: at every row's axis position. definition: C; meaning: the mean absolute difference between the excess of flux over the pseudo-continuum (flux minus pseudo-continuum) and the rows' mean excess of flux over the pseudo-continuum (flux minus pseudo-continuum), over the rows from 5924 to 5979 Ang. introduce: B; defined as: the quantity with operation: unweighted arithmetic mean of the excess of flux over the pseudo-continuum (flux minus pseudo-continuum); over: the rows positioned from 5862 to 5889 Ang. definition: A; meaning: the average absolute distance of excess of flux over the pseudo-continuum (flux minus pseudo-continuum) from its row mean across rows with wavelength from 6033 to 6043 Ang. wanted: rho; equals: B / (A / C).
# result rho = 3.0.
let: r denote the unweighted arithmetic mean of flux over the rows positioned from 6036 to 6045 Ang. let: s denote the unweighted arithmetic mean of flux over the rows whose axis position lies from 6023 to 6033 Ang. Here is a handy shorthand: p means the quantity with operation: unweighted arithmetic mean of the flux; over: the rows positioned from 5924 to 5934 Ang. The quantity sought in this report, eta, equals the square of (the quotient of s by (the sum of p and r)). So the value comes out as 0.255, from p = 4.57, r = 4.64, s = 4.65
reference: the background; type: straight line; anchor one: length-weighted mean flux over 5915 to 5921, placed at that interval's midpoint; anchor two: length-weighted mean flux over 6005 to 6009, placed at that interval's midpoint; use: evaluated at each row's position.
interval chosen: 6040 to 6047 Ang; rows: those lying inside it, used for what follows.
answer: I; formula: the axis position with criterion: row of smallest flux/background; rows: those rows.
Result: 6040.49 Ang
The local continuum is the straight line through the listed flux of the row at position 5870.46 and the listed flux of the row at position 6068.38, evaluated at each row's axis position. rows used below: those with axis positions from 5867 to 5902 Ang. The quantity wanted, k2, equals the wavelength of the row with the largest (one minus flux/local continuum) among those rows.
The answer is 5890.78 Ang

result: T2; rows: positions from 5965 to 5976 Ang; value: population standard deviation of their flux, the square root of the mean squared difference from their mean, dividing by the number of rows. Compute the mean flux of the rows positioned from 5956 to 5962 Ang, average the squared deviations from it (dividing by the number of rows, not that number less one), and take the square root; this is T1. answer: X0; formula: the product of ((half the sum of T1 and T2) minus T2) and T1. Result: -0.0002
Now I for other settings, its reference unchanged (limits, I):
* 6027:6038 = 6037.71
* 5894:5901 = 5896.20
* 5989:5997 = 5990.63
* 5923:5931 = 5923.42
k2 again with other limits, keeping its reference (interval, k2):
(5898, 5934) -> 5898.92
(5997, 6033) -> 6021.05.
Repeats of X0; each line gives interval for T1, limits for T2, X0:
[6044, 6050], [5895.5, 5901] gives -0.0115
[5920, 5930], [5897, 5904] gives -0.0147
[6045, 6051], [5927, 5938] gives 0.0000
